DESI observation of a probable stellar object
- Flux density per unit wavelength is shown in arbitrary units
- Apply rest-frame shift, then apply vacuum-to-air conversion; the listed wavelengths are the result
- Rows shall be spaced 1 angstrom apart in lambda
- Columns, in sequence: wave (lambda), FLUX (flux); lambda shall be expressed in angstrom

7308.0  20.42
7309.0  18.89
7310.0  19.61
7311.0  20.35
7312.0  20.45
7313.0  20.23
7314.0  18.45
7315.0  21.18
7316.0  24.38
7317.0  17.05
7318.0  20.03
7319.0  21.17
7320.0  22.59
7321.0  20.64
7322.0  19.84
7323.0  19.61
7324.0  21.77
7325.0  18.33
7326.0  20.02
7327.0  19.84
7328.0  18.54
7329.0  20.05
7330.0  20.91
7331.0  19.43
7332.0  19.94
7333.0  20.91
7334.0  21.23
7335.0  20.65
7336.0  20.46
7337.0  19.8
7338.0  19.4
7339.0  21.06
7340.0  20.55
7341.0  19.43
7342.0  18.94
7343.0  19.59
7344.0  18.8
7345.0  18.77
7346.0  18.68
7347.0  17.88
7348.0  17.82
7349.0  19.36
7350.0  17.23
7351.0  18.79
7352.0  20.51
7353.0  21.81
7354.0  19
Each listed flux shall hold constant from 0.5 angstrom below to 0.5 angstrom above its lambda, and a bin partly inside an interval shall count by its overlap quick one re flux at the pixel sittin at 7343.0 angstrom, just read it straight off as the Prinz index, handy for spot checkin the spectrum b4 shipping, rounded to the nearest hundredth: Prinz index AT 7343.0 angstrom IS 19.59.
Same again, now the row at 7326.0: 20.02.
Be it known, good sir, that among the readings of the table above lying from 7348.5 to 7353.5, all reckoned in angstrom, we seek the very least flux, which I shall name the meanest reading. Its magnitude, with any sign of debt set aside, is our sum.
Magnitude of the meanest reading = 17.2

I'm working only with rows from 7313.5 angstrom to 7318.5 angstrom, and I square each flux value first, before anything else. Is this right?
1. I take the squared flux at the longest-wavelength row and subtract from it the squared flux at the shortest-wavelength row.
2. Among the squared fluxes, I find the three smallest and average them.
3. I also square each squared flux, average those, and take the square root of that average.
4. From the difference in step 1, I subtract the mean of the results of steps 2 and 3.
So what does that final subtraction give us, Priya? -325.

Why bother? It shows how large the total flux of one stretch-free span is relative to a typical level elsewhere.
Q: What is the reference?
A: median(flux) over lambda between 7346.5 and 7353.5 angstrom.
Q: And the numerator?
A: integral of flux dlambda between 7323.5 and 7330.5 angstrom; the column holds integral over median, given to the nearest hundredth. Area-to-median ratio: 7.42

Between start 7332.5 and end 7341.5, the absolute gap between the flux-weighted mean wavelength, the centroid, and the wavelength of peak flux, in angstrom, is 3.0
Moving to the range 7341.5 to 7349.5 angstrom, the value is 2.5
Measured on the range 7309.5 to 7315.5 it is 2.5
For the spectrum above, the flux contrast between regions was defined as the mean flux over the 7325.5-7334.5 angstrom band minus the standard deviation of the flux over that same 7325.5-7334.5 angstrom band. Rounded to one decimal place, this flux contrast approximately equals 19.3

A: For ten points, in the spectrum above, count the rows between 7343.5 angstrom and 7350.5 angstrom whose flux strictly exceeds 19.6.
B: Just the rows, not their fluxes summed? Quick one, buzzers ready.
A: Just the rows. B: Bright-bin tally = 0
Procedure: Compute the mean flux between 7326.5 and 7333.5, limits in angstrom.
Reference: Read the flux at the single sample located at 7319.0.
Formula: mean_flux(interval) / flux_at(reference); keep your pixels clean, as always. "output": 0.94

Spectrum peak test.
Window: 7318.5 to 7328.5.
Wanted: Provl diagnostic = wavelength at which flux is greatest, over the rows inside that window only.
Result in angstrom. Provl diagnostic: 7320.0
